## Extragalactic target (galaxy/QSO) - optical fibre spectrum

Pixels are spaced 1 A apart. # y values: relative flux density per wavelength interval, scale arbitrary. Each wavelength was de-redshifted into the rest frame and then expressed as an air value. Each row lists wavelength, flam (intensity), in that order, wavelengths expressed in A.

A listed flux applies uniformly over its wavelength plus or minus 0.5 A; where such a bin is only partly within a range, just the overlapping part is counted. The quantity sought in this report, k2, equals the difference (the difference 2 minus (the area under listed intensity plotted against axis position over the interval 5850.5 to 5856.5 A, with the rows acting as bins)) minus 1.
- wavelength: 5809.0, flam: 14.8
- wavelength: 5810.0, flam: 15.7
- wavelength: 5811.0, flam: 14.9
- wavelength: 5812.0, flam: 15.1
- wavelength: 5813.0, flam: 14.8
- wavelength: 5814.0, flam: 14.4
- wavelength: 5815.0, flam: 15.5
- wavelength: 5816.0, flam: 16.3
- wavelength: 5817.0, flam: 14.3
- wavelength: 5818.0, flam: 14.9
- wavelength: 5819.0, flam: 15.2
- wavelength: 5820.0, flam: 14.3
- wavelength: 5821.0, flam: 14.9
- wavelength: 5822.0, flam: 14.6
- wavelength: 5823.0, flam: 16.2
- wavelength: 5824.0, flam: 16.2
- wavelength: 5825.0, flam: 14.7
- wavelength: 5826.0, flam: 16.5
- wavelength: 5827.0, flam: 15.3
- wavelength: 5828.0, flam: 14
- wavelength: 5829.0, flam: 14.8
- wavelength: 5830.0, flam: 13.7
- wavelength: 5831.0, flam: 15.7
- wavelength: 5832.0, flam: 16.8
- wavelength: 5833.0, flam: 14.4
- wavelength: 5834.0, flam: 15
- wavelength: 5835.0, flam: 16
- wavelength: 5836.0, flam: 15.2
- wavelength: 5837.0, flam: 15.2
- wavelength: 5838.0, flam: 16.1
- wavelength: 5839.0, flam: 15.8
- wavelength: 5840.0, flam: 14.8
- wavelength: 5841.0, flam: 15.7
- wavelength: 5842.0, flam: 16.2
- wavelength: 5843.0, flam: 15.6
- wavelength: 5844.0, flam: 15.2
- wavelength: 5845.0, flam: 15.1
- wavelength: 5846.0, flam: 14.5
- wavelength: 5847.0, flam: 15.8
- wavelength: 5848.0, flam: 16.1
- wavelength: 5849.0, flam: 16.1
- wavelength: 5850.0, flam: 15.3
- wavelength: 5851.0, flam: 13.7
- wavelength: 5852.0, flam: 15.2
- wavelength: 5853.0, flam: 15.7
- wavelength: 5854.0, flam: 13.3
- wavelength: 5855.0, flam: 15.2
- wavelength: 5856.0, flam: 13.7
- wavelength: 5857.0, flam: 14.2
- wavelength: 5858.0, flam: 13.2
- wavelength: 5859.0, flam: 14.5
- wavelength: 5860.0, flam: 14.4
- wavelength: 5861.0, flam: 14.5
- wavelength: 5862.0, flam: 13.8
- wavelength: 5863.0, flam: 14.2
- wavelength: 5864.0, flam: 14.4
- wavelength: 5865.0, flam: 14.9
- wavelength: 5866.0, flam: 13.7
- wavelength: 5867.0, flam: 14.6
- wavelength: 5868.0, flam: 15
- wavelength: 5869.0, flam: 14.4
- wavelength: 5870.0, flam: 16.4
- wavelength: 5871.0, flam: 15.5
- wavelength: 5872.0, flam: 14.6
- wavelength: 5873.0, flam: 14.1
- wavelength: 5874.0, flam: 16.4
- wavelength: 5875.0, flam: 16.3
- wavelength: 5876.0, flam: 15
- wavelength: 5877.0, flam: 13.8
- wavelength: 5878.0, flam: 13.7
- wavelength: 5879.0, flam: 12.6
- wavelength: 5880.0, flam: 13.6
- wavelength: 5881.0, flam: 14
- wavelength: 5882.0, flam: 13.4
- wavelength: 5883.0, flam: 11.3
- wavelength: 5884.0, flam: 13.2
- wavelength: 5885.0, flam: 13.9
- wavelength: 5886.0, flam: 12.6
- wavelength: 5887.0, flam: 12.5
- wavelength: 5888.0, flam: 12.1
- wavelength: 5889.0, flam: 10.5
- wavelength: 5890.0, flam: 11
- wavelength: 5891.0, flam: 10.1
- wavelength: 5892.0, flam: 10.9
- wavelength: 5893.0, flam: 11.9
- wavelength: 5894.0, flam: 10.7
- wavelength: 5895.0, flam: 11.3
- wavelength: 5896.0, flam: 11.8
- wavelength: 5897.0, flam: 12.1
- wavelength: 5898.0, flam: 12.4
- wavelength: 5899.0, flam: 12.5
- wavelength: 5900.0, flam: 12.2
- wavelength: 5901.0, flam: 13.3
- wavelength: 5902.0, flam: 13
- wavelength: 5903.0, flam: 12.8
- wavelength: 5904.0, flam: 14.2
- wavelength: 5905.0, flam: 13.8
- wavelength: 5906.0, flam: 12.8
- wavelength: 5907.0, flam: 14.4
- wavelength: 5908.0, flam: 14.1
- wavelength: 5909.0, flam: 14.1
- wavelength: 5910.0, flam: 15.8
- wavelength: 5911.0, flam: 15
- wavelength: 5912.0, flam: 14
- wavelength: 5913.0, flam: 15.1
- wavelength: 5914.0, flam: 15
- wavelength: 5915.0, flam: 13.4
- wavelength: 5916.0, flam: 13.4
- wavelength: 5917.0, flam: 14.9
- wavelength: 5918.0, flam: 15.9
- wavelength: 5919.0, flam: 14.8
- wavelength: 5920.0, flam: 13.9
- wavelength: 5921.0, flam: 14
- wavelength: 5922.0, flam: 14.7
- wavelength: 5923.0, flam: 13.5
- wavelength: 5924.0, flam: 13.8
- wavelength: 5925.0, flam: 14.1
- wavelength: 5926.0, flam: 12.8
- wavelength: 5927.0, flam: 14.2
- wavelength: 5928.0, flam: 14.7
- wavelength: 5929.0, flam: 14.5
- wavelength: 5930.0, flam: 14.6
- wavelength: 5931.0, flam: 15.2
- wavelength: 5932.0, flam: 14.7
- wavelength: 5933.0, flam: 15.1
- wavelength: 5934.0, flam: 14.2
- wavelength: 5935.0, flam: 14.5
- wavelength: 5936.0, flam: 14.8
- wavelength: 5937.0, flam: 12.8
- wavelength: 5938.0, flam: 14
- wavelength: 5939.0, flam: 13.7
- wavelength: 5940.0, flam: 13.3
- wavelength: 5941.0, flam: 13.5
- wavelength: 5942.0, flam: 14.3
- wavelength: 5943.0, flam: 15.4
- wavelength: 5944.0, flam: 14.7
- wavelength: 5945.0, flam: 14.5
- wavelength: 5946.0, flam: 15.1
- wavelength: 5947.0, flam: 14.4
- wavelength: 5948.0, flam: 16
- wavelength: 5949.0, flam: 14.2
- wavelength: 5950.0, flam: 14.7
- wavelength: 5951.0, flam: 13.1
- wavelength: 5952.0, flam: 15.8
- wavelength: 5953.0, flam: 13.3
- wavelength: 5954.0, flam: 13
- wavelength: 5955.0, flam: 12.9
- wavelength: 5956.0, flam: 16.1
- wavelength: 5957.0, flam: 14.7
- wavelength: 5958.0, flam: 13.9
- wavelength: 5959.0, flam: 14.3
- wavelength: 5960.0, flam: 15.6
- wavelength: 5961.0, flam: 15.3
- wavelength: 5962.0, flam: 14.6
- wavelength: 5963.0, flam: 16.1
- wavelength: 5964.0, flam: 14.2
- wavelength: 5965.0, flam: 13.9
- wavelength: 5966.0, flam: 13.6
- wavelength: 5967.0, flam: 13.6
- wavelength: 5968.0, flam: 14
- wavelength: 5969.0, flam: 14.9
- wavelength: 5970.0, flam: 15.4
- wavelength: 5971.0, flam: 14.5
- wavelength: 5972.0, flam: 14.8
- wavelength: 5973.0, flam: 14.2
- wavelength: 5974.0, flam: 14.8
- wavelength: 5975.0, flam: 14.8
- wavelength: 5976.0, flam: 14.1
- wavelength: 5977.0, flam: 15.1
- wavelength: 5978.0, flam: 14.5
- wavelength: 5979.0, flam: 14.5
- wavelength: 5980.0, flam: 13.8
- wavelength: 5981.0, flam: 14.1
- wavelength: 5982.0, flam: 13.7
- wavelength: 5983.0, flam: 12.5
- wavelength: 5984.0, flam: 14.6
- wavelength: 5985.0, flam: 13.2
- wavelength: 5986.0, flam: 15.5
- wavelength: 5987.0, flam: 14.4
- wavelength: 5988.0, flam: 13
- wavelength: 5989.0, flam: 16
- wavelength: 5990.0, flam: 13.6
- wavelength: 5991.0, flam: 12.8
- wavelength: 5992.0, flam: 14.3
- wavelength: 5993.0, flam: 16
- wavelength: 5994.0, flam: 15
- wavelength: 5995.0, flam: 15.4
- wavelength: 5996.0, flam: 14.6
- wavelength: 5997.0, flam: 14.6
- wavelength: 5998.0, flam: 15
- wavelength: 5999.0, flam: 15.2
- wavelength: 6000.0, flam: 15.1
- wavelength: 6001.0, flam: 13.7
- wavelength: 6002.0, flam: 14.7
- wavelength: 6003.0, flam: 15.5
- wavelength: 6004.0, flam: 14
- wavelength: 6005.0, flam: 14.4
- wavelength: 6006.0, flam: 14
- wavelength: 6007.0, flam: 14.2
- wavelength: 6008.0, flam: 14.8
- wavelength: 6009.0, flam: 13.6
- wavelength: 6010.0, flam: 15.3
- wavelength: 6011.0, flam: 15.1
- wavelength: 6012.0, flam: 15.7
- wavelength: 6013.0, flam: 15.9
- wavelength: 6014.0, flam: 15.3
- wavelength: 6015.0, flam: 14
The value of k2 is -86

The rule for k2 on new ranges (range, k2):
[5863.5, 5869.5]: -86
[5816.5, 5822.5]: -87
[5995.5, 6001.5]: -87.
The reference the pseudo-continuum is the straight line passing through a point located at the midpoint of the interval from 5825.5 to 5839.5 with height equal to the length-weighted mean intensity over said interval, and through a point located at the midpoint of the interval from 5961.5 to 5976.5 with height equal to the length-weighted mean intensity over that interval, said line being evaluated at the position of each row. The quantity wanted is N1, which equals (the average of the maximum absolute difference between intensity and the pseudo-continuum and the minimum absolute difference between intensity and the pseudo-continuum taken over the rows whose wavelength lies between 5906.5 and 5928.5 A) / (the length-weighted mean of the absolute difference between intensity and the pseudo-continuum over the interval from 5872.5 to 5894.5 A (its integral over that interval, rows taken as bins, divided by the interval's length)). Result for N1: 0.4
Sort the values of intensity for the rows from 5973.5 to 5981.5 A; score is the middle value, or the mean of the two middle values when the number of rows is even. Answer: 14.5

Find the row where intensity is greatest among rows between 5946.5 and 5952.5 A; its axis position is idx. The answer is 5948.0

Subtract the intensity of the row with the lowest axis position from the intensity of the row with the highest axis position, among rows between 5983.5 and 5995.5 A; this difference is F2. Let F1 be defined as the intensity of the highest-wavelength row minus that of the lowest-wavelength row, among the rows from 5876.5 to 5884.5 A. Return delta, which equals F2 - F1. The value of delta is 1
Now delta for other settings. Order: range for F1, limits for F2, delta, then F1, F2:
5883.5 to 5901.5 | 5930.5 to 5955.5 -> -2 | 0.1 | -2.3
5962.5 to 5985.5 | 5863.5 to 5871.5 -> 4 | -2.9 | 1.1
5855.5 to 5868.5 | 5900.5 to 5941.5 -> -1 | 1.3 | 0.2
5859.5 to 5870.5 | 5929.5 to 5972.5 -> -2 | 2.0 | 0.2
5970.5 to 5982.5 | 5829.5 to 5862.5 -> 1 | -0.8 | 0.1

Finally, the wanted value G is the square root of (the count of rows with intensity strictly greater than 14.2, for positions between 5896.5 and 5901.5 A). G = 0.0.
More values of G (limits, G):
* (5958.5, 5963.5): 2.2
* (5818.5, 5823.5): 2.2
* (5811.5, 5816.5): 2.2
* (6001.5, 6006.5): 1.7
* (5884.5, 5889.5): 0.0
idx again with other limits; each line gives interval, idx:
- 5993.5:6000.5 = 5995.0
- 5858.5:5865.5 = 5865.0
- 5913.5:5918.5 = 5918.0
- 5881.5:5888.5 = 5885.0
